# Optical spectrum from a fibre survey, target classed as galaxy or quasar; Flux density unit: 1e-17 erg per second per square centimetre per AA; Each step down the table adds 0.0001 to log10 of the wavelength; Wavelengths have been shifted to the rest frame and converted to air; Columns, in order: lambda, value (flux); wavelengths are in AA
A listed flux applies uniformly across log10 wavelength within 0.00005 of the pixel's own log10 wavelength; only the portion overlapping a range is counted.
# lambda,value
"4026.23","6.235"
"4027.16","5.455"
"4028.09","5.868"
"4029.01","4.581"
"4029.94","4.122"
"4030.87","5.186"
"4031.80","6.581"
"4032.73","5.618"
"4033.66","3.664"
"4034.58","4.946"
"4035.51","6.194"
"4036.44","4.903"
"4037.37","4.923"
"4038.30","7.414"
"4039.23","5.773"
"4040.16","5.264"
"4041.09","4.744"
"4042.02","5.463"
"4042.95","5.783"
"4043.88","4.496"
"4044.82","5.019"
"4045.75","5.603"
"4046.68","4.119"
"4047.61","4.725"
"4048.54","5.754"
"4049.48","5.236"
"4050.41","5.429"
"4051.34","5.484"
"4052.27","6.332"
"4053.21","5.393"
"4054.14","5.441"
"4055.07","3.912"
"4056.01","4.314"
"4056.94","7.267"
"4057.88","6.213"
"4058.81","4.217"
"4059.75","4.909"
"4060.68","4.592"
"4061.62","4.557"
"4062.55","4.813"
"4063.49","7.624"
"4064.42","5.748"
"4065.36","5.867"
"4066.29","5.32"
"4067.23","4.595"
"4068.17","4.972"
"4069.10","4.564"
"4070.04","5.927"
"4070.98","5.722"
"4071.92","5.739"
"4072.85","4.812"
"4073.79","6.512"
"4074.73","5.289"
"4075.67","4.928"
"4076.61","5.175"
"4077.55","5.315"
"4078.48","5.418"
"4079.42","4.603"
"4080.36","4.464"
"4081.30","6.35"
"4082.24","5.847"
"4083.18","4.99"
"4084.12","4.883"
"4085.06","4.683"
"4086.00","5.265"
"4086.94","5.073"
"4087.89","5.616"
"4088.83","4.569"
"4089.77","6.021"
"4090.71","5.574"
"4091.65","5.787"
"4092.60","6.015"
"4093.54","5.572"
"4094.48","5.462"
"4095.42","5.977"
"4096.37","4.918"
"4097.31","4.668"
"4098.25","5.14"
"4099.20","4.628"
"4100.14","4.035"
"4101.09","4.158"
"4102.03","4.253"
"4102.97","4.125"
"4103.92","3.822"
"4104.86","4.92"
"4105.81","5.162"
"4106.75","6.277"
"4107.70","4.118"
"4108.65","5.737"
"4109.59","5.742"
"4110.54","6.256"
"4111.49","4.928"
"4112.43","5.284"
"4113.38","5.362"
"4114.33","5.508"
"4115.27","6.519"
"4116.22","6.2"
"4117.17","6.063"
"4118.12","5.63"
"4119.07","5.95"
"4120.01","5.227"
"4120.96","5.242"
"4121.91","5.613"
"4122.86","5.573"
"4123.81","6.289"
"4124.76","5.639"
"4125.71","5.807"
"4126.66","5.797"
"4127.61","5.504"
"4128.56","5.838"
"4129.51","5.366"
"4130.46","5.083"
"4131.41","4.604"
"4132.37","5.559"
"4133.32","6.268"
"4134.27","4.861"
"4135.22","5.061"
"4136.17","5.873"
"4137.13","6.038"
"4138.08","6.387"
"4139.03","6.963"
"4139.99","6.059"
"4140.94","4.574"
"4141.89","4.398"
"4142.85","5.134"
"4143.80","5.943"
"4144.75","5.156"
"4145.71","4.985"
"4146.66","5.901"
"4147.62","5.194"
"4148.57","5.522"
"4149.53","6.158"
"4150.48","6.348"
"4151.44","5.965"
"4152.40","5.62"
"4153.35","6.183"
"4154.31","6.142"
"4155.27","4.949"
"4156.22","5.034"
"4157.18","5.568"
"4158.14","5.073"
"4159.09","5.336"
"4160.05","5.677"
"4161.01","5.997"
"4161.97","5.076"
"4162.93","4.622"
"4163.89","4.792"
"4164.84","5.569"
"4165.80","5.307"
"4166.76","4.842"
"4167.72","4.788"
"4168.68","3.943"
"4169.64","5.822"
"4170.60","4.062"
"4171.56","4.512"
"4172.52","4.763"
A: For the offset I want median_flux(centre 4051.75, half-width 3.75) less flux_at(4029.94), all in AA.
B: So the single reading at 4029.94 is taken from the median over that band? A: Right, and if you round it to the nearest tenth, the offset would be 1.3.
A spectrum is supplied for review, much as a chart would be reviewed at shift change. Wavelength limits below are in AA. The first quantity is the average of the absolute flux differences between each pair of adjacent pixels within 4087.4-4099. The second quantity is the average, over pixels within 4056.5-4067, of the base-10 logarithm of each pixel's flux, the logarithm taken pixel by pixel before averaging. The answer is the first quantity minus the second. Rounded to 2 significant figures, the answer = -0.17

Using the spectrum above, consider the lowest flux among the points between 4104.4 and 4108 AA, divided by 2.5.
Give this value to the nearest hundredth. 1.65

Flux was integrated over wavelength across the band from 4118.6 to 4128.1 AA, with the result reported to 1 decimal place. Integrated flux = 53.8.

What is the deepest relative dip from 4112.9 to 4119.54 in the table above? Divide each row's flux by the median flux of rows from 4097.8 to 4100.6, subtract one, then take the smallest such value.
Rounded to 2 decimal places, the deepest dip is 0.16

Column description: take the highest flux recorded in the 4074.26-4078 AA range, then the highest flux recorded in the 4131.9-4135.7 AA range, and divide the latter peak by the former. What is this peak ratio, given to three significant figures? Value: 1.18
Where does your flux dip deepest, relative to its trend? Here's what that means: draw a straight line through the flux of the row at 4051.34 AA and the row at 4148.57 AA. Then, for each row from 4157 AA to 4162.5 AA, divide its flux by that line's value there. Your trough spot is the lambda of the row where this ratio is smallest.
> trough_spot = 4158.14 AA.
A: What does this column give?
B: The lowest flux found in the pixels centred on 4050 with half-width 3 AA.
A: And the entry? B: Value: 4.725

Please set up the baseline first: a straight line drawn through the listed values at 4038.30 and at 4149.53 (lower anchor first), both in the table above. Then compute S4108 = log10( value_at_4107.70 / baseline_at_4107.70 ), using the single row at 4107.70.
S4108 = -0.21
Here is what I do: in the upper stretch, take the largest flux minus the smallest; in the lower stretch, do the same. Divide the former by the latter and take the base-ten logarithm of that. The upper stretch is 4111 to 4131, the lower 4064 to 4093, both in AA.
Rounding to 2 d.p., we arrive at -0.11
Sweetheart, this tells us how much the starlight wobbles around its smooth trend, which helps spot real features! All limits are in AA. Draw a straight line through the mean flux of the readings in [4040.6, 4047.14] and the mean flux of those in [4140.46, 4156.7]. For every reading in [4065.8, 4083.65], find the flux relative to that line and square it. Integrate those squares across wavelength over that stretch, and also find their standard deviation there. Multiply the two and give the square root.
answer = 1.7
